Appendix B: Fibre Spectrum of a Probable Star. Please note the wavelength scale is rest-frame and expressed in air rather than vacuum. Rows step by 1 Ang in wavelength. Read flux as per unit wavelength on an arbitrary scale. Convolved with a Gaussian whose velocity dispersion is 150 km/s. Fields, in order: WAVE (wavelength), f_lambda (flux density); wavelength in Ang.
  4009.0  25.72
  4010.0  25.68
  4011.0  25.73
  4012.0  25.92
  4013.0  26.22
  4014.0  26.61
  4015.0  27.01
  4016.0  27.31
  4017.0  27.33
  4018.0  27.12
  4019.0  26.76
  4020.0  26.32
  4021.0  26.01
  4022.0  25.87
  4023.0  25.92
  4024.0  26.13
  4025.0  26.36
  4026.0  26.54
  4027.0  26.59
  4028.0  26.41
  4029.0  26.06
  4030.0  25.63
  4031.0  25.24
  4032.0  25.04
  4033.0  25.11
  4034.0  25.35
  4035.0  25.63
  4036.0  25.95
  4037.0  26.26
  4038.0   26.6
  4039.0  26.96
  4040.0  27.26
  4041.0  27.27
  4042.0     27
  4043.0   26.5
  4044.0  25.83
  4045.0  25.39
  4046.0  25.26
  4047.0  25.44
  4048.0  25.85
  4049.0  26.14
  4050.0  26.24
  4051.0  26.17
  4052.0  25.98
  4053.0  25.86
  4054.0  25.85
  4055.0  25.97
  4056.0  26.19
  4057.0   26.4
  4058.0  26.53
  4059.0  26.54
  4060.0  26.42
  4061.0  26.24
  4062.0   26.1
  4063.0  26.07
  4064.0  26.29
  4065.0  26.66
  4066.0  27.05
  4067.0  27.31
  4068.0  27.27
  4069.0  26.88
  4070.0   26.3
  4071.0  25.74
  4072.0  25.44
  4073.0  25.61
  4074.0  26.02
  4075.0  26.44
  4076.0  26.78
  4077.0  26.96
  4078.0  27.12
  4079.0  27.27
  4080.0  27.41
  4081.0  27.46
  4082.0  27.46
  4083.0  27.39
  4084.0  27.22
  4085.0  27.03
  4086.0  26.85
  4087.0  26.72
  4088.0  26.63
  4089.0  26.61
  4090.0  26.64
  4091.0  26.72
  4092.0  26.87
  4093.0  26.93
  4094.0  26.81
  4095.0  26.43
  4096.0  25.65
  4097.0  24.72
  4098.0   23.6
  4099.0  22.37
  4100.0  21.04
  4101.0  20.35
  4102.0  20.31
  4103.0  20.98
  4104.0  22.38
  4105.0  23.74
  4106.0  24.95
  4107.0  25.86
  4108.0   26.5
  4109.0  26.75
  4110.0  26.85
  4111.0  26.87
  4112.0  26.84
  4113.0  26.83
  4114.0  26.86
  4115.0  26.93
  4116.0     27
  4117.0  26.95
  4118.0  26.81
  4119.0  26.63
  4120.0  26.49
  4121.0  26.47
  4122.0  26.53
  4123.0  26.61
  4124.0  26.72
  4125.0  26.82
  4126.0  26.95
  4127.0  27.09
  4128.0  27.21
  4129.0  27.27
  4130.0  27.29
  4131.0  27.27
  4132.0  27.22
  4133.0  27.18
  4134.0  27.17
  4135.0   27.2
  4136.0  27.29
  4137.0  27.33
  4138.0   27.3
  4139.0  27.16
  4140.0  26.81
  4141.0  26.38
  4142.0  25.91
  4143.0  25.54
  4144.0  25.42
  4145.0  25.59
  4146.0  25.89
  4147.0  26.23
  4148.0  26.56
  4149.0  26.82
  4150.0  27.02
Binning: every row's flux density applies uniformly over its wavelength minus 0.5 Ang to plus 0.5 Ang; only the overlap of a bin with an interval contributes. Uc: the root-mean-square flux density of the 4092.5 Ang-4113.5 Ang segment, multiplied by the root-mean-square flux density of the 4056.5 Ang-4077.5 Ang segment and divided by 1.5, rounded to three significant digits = 436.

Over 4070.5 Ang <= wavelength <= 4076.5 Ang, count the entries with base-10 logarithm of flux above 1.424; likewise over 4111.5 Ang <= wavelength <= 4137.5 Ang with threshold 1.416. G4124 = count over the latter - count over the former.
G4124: 25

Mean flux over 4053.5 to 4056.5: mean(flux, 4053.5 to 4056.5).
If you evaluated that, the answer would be 26.0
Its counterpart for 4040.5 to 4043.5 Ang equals 26.9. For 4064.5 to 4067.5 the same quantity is 27.0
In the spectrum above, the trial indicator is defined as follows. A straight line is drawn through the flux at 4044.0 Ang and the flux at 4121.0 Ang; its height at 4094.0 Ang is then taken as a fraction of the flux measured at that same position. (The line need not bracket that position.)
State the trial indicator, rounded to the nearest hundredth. 0.98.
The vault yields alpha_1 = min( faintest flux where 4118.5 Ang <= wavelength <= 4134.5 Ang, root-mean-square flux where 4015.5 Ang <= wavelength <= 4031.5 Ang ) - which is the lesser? 26.4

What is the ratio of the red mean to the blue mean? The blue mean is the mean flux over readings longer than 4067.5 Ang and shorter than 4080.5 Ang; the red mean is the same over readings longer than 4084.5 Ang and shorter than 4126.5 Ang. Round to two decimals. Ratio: 0.97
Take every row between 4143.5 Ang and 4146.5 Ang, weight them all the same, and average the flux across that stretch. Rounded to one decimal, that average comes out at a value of 25.6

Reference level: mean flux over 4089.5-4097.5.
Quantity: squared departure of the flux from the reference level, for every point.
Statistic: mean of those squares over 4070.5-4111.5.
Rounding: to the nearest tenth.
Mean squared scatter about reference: 4.7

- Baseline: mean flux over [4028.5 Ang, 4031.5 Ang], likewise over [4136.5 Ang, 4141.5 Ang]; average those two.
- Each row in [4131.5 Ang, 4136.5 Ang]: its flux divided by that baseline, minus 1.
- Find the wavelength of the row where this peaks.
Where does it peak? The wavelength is 4136.0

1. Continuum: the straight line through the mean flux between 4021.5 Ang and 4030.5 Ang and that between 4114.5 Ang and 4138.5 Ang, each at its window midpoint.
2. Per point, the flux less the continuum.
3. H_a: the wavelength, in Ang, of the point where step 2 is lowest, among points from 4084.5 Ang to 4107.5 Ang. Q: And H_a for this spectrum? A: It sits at 4102.0 Ang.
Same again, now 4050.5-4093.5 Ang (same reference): 4072.0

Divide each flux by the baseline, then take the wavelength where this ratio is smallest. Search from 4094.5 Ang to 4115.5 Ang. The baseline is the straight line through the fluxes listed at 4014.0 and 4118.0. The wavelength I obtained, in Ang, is 4102.0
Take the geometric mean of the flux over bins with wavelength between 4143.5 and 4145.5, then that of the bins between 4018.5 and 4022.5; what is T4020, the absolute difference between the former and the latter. 0.73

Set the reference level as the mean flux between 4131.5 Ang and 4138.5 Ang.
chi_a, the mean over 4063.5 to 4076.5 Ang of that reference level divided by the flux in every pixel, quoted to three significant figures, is 1.03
